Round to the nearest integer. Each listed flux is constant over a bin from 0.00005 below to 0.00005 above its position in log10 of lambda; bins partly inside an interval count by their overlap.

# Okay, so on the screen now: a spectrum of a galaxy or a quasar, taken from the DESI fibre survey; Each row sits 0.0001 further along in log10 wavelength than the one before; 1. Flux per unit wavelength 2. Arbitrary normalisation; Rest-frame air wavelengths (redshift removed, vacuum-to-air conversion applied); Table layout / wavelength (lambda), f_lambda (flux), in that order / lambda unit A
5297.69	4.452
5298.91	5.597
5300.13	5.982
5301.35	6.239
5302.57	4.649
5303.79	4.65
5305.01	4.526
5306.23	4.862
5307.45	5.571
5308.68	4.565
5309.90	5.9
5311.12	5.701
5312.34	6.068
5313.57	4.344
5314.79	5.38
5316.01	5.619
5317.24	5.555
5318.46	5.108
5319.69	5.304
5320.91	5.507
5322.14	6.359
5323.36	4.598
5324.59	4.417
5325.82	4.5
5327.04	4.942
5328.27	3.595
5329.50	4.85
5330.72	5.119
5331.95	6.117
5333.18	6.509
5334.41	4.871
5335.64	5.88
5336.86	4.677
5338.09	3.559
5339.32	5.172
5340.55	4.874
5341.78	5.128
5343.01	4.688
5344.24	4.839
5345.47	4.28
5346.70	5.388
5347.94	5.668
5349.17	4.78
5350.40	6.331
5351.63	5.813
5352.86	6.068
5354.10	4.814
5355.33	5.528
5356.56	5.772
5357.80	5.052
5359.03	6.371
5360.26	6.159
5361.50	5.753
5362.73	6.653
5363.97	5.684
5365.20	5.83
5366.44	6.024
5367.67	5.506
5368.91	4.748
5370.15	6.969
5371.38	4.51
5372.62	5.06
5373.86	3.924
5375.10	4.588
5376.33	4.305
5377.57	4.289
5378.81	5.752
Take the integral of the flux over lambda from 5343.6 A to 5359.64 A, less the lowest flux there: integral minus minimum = 83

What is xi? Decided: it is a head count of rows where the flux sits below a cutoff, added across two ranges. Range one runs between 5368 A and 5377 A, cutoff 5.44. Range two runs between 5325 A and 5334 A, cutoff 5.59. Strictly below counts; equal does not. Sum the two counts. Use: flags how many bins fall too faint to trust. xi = 11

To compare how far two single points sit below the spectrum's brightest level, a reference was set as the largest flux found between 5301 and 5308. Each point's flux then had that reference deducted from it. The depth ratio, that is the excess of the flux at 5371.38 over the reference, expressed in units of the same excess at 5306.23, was 1.3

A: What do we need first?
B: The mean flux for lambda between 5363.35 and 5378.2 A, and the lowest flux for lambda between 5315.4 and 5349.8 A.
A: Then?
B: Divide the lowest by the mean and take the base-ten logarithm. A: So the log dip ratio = -0.158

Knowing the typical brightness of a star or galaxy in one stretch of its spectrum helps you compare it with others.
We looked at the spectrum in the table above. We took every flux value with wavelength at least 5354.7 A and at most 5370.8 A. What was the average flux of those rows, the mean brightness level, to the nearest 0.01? 5.85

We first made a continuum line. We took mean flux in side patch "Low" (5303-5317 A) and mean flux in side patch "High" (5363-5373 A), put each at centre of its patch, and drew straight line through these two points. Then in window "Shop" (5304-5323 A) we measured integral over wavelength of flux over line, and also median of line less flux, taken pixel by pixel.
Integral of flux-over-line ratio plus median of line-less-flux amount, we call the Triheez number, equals 19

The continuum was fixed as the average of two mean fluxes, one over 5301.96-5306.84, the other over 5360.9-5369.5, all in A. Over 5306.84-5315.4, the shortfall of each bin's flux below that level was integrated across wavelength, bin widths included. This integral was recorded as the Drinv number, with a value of -1.3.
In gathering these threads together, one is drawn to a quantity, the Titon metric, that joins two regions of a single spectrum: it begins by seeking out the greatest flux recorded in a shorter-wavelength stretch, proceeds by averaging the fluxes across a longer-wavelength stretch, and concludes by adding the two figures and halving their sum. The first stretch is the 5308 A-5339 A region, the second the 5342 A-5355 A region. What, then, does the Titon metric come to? 5.9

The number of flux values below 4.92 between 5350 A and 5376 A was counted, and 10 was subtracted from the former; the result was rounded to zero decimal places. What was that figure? -5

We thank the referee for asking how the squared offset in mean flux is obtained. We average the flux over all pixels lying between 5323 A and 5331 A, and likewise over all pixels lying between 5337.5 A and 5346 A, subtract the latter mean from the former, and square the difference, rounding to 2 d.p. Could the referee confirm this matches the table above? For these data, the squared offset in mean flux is 0.01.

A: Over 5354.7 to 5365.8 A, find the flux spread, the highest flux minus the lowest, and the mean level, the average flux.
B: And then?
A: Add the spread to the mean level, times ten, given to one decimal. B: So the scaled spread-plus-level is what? 74.7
